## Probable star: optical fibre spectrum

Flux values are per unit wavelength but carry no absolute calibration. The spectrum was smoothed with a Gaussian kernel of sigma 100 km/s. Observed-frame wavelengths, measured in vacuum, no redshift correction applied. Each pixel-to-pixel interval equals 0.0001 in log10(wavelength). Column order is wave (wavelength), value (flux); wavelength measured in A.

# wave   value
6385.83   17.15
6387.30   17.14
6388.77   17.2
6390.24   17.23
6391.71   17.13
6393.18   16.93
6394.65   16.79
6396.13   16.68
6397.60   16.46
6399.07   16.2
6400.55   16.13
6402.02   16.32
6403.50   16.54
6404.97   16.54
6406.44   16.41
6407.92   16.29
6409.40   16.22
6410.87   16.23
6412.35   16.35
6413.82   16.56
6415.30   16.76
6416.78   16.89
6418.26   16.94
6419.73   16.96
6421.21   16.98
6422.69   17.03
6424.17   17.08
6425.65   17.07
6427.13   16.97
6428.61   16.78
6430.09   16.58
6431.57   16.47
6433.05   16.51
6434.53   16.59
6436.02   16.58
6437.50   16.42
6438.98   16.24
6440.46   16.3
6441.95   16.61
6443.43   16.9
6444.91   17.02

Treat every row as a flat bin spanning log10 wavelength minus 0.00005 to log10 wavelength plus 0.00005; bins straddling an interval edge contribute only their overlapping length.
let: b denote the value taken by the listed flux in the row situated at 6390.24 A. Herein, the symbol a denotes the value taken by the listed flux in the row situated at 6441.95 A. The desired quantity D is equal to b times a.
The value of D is 286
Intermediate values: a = 16.61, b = 17.23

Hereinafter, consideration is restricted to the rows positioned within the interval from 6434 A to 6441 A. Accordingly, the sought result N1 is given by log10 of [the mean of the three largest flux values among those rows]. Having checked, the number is 1.218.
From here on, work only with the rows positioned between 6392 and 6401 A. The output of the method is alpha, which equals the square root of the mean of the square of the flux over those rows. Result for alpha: 16.5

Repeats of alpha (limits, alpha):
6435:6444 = 16.5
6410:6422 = 16.7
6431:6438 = 16.5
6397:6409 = 16.4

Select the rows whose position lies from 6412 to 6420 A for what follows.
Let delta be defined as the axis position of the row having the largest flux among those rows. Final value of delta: 6419.73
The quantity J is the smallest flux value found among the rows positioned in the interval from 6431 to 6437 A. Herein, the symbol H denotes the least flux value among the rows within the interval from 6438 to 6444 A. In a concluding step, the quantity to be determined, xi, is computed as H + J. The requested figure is 32.7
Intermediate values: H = 16.24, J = 16.47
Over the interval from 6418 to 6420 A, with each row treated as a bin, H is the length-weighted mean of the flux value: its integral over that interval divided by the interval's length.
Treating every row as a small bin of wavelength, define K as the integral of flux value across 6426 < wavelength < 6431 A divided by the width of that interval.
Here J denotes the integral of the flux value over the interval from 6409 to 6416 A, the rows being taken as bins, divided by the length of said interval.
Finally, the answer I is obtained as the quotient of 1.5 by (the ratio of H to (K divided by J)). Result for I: 0.0900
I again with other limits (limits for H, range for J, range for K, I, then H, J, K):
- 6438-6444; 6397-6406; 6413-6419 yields 0.0933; 16.5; 16.4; 16.8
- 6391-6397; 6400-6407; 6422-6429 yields 0.0920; 16.9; 16.4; 17.0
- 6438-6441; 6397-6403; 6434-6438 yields 0.0933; 16.3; 16.3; 16.5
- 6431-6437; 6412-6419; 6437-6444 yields 0.0894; 16.5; 16.7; 16.5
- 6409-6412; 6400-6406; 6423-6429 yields 0.0955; 16.3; 16.4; 17.0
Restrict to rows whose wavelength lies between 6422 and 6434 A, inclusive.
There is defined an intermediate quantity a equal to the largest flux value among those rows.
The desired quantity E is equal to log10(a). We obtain 1.23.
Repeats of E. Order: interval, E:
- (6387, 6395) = 1.24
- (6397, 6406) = 1.22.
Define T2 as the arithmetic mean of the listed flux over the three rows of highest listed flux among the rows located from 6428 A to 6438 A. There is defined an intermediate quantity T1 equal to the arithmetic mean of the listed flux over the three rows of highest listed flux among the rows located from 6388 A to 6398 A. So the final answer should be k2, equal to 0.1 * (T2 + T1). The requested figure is 3.38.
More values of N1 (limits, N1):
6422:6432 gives 1.232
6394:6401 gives 1.221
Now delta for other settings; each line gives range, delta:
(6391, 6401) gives 6391.71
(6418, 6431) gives 6424.17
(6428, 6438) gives 6428.61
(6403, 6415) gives 6413.82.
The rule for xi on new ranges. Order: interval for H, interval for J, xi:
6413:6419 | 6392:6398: 33.0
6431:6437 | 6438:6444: 32.7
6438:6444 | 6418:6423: 33.2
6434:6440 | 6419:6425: 33.2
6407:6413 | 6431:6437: 32.7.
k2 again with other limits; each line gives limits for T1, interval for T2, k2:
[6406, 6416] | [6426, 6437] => 3.34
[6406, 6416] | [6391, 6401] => 3.35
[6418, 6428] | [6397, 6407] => 3.36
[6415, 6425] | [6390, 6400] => 3.41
